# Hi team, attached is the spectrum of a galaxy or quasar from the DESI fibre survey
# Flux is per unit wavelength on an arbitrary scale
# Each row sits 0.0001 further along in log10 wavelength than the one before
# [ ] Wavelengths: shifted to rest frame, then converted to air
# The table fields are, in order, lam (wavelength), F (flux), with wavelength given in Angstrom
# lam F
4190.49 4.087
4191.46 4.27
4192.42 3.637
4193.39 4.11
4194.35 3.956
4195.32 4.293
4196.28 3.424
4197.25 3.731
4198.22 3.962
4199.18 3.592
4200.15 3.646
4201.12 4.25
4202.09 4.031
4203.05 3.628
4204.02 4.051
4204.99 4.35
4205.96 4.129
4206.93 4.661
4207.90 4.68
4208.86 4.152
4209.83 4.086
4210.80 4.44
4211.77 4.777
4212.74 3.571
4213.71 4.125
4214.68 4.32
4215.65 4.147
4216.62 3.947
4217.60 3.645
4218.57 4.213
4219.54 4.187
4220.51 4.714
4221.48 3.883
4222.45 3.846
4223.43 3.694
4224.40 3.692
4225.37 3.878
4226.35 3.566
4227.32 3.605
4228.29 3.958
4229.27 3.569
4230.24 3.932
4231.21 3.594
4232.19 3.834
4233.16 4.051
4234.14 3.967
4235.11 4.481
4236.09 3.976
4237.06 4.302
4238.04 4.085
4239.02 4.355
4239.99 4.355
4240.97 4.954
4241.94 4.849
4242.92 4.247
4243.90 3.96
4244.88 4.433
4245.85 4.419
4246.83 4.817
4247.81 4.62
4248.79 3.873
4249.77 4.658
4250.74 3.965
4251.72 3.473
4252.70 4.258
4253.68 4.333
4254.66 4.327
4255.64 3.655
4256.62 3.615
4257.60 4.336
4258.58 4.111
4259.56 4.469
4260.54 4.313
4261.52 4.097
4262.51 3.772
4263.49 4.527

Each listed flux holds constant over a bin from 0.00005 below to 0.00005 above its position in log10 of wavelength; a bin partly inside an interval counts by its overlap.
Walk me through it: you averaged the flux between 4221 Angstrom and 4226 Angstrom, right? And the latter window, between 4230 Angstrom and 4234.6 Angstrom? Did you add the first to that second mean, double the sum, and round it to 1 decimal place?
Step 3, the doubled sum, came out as 15.3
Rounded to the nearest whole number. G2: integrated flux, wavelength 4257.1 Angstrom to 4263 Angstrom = 25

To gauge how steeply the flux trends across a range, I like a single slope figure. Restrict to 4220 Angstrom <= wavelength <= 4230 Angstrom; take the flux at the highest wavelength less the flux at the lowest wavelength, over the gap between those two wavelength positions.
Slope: -0.13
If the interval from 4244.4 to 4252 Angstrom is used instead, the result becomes -0.14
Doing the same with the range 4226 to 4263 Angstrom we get 0.01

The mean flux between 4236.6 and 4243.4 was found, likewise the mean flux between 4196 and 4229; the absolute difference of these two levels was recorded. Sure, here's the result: 0.43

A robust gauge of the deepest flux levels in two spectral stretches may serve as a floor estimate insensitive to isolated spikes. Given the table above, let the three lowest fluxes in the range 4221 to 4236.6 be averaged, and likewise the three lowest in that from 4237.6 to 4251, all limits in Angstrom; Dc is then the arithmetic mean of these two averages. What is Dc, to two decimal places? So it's 3.75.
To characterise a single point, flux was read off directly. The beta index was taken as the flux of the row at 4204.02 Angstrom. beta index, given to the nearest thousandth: 4.051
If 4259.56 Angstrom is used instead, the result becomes 4.469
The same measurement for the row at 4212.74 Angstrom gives 3.571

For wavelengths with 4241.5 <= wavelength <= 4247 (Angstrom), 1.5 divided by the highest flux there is 0.309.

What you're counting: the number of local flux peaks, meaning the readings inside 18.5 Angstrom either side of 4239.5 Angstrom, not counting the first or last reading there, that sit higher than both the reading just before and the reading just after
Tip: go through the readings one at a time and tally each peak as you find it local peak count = 11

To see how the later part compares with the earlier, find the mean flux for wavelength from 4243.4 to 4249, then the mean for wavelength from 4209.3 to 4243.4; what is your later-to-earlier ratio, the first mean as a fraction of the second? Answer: 1.07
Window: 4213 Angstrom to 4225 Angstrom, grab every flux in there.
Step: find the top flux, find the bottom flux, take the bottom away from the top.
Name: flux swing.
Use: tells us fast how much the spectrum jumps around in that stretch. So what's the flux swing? 1.07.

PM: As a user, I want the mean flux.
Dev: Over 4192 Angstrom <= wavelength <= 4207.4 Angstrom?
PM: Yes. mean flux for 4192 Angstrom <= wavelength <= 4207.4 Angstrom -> 3.97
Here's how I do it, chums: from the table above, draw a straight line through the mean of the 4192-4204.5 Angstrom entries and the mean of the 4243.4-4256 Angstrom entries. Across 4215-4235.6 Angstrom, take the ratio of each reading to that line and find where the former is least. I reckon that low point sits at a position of 4229.27 Angstrom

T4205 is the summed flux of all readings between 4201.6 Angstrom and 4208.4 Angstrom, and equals 29.5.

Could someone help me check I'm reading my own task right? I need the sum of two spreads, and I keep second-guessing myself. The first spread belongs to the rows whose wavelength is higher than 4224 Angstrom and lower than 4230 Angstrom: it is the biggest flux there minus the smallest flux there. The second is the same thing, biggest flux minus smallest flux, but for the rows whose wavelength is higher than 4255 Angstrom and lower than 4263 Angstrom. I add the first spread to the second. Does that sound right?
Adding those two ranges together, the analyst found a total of 1.2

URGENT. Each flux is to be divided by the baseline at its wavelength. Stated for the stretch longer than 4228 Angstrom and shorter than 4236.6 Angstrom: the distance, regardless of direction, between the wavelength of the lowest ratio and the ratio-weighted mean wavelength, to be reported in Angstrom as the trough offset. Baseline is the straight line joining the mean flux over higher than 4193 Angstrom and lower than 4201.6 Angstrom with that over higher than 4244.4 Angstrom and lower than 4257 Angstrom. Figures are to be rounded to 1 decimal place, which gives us 3.0 Angstrom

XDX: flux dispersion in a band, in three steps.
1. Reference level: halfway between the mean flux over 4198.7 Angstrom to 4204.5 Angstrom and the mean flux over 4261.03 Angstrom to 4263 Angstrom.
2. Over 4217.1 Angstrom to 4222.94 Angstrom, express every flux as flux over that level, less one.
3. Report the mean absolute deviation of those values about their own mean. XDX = 0.074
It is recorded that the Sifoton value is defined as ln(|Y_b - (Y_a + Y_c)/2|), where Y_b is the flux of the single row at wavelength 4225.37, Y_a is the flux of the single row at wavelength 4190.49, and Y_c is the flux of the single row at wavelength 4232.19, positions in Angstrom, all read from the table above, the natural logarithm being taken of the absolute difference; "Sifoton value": -2.5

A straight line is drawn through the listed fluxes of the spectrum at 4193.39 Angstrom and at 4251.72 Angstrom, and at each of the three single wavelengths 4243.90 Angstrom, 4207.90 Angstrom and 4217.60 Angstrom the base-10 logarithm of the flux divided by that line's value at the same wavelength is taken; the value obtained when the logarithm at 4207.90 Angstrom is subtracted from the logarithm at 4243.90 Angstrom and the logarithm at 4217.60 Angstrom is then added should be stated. -0.05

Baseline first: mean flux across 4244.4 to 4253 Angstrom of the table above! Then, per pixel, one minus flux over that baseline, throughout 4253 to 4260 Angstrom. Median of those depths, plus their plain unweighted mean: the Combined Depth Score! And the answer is 0.03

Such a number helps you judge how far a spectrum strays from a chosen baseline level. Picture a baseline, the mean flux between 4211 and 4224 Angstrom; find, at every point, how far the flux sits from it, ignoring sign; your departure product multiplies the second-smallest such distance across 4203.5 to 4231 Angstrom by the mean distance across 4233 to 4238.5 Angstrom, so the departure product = 0.005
